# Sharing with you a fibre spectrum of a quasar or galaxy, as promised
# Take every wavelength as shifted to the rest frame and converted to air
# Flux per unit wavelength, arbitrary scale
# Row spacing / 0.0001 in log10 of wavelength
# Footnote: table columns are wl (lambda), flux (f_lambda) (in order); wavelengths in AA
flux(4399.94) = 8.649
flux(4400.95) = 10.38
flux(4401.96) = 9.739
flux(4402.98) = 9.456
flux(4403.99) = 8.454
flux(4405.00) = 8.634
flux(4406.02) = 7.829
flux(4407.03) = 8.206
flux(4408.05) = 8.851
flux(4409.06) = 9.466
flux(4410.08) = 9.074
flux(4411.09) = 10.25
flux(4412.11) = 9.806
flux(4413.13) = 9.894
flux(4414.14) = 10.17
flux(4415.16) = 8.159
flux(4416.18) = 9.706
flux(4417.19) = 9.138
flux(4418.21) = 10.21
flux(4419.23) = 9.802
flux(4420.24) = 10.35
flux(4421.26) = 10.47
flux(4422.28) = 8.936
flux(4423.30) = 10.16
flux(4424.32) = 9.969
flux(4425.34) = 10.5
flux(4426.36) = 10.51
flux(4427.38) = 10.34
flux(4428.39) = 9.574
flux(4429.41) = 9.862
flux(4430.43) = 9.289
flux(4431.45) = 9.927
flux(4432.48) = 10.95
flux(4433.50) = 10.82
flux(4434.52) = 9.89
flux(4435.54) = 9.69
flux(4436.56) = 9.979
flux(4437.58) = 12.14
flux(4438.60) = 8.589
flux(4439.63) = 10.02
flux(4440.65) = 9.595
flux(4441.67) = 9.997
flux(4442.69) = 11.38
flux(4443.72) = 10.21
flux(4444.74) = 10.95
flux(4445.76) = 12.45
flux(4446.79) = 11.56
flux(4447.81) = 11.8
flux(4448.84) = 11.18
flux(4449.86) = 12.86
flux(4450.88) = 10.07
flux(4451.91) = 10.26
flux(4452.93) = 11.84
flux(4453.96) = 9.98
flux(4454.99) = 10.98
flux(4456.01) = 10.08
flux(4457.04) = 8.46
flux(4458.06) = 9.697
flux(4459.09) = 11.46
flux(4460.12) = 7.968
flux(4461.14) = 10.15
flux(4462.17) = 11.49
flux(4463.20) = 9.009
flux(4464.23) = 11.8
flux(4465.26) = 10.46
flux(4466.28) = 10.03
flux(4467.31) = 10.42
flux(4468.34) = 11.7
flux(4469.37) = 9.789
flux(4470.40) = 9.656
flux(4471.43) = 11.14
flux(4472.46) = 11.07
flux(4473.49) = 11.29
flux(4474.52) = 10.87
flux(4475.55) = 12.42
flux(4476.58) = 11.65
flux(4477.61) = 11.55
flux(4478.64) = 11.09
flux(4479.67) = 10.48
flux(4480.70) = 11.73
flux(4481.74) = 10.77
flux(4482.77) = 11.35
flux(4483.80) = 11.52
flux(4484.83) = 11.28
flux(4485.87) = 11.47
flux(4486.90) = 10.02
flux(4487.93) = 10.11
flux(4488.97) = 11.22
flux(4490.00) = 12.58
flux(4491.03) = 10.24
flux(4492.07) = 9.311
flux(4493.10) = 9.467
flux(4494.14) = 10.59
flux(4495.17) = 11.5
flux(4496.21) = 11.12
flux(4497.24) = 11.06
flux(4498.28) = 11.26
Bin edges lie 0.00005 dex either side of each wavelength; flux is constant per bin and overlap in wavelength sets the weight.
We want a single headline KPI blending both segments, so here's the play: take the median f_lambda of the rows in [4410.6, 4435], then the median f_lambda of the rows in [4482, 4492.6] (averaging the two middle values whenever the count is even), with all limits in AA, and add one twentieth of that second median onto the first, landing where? 10.5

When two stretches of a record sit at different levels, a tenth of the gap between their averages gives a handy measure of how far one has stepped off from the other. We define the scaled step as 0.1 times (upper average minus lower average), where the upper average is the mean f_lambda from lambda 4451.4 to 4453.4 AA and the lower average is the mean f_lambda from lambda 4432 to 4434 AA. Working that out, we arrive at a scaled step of 0.017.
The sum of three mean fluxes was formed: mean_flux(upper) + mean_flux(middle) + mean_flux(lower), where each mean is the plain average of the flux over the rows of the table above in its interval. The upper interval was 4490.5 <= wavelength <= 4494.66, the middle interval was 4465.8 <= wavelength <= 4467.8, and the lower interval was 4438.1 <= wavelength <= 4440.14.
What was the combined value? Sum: 29.4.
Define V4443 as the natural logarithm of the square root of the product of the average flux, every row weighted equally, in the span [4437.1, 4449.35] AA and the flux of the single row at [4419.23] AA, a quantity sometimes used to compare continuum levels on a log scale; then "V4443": 2.332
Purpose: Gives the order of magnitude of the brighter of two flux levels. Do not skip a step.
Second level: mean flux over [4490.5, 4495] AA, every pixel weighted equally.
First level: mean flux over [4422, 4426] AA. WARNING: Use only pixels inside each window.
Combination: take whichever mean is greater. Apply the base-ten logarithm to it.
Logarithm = 1.00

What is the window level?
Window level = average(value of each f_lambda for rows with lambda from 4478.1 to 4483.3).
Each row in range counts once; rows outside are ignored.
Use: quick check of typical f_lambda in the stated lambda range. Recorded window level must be 11.1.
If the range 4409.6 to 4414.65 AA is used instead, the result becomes 9.8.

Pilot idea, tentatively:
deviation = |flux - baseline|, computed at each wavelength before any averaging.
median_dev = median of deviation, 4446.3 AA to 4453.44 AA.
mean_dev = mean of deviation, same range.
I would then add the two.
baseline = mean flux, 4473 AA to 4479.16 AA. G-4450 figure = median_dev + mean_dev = 1.1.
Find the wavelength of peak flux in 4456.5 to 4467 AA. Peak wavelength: 4464.23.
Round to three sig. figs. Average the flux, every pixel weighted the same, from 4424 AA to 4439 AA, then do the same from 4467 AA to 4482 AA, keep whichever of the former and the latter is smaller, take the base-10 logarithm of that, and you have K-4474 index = 1.01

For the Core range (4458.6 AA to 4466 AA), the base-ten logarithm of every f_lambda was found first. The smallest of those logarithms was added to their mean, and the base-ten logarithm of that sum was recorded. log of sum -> 0.281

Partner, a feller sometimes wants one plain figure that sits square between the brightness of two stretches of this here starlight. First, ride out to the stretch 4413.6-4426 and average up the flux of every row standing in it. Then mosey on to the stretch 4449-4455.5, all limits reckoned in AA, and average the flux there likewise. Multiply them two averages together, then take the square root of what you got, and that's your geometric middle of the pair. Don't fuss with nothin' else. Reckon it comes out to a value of 10.4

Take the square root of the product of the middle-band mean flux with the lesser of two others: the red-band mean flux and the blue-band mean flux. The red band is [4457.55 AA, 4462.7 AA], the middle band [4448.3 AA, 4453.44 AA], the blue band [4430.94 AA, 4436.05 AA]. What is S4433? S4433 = 10.7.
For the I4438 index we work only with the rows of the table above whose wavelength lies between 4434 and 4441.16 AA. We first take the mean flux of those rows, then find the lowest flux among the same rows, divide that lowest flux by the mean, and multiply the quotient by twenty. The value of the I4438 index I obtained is 17.2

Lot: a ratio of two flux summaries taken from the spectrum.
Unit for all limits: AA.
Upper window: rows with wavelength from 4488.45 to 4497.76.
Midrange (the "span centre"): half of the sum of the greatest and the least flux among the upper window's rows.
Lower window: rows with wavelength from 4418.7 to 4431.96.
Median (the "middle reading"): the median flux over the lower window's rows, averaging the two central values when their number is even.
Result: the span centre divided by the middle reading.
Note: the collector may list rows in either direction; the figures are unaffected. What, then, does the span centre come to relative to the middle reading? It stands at 1.10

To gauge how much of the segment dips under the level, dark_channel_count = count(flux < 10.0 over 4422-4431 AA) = 5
